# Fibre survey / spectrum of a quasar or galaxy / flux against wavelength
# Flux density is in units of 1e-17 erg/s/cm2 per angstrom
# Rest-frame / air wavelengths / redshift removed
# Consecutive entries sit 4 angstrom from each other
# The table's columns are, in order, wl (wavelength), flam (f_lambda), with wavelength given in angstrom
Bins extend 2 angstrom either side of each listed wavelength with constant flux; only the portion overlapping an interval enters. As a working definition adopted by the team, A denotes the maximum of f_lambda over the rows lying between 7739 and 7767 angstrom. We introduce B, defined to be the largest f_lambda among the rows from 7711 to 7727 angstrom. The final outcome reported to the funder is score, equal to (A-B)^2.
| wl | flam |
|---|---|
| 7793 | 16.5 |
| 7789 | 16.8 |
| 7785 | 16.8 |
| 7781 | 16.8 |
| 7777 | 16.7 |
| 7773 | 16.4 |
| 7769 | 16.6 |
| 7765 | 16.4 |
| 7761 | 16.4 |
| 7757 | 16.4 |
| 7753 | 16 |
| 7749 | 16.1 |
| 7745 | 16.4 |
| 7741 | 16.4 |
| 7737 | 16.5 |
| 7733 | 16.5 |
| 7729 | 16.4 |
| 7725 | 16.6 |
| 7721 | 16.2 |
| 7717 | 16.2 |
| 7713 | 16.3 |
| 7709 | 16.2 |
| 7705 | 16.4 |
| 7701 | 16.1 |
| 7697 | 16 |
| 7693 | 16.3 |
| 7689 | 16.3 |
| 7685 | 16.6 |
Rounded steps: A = 16.4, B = 16.6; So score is 0.04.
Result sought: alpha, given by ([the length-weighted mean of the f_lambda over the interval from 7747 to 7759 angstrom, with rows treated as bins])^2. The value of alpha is 261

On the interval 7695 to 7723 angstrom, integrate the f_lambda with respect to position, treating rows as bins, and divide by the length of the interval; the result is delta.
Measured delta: 16.2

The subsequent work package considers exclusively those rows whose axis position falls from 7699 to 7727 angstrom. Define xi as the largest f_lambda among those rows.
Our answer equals 16.6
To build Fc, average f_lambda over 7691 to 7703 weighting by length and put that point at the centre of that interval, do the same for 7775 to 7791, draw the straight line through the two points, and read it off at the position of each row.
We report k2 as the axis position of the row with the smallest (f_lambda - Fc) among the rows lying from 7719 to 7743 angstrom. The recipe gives 7721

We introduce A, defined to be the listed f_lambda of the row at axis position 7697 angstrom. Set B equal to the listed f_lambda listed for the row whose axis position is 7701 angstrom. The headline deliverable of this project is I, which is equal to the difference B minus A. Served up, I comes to 0.1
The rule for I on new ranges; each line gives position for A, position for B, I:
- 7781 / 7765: -0.4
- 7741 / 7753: -0.4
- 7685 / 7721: -0.4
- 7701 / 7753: -0.1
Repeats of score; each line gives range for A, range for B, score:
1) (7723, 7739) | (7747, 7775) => 0.00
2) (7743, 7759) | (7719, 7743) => 0.04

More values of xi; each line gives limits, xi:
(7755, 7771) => 16.6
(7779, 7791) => 16.8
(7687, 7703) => 16.3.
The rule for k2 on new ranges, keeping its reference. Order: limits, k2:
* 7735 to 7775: 7753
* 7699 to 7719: 7717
